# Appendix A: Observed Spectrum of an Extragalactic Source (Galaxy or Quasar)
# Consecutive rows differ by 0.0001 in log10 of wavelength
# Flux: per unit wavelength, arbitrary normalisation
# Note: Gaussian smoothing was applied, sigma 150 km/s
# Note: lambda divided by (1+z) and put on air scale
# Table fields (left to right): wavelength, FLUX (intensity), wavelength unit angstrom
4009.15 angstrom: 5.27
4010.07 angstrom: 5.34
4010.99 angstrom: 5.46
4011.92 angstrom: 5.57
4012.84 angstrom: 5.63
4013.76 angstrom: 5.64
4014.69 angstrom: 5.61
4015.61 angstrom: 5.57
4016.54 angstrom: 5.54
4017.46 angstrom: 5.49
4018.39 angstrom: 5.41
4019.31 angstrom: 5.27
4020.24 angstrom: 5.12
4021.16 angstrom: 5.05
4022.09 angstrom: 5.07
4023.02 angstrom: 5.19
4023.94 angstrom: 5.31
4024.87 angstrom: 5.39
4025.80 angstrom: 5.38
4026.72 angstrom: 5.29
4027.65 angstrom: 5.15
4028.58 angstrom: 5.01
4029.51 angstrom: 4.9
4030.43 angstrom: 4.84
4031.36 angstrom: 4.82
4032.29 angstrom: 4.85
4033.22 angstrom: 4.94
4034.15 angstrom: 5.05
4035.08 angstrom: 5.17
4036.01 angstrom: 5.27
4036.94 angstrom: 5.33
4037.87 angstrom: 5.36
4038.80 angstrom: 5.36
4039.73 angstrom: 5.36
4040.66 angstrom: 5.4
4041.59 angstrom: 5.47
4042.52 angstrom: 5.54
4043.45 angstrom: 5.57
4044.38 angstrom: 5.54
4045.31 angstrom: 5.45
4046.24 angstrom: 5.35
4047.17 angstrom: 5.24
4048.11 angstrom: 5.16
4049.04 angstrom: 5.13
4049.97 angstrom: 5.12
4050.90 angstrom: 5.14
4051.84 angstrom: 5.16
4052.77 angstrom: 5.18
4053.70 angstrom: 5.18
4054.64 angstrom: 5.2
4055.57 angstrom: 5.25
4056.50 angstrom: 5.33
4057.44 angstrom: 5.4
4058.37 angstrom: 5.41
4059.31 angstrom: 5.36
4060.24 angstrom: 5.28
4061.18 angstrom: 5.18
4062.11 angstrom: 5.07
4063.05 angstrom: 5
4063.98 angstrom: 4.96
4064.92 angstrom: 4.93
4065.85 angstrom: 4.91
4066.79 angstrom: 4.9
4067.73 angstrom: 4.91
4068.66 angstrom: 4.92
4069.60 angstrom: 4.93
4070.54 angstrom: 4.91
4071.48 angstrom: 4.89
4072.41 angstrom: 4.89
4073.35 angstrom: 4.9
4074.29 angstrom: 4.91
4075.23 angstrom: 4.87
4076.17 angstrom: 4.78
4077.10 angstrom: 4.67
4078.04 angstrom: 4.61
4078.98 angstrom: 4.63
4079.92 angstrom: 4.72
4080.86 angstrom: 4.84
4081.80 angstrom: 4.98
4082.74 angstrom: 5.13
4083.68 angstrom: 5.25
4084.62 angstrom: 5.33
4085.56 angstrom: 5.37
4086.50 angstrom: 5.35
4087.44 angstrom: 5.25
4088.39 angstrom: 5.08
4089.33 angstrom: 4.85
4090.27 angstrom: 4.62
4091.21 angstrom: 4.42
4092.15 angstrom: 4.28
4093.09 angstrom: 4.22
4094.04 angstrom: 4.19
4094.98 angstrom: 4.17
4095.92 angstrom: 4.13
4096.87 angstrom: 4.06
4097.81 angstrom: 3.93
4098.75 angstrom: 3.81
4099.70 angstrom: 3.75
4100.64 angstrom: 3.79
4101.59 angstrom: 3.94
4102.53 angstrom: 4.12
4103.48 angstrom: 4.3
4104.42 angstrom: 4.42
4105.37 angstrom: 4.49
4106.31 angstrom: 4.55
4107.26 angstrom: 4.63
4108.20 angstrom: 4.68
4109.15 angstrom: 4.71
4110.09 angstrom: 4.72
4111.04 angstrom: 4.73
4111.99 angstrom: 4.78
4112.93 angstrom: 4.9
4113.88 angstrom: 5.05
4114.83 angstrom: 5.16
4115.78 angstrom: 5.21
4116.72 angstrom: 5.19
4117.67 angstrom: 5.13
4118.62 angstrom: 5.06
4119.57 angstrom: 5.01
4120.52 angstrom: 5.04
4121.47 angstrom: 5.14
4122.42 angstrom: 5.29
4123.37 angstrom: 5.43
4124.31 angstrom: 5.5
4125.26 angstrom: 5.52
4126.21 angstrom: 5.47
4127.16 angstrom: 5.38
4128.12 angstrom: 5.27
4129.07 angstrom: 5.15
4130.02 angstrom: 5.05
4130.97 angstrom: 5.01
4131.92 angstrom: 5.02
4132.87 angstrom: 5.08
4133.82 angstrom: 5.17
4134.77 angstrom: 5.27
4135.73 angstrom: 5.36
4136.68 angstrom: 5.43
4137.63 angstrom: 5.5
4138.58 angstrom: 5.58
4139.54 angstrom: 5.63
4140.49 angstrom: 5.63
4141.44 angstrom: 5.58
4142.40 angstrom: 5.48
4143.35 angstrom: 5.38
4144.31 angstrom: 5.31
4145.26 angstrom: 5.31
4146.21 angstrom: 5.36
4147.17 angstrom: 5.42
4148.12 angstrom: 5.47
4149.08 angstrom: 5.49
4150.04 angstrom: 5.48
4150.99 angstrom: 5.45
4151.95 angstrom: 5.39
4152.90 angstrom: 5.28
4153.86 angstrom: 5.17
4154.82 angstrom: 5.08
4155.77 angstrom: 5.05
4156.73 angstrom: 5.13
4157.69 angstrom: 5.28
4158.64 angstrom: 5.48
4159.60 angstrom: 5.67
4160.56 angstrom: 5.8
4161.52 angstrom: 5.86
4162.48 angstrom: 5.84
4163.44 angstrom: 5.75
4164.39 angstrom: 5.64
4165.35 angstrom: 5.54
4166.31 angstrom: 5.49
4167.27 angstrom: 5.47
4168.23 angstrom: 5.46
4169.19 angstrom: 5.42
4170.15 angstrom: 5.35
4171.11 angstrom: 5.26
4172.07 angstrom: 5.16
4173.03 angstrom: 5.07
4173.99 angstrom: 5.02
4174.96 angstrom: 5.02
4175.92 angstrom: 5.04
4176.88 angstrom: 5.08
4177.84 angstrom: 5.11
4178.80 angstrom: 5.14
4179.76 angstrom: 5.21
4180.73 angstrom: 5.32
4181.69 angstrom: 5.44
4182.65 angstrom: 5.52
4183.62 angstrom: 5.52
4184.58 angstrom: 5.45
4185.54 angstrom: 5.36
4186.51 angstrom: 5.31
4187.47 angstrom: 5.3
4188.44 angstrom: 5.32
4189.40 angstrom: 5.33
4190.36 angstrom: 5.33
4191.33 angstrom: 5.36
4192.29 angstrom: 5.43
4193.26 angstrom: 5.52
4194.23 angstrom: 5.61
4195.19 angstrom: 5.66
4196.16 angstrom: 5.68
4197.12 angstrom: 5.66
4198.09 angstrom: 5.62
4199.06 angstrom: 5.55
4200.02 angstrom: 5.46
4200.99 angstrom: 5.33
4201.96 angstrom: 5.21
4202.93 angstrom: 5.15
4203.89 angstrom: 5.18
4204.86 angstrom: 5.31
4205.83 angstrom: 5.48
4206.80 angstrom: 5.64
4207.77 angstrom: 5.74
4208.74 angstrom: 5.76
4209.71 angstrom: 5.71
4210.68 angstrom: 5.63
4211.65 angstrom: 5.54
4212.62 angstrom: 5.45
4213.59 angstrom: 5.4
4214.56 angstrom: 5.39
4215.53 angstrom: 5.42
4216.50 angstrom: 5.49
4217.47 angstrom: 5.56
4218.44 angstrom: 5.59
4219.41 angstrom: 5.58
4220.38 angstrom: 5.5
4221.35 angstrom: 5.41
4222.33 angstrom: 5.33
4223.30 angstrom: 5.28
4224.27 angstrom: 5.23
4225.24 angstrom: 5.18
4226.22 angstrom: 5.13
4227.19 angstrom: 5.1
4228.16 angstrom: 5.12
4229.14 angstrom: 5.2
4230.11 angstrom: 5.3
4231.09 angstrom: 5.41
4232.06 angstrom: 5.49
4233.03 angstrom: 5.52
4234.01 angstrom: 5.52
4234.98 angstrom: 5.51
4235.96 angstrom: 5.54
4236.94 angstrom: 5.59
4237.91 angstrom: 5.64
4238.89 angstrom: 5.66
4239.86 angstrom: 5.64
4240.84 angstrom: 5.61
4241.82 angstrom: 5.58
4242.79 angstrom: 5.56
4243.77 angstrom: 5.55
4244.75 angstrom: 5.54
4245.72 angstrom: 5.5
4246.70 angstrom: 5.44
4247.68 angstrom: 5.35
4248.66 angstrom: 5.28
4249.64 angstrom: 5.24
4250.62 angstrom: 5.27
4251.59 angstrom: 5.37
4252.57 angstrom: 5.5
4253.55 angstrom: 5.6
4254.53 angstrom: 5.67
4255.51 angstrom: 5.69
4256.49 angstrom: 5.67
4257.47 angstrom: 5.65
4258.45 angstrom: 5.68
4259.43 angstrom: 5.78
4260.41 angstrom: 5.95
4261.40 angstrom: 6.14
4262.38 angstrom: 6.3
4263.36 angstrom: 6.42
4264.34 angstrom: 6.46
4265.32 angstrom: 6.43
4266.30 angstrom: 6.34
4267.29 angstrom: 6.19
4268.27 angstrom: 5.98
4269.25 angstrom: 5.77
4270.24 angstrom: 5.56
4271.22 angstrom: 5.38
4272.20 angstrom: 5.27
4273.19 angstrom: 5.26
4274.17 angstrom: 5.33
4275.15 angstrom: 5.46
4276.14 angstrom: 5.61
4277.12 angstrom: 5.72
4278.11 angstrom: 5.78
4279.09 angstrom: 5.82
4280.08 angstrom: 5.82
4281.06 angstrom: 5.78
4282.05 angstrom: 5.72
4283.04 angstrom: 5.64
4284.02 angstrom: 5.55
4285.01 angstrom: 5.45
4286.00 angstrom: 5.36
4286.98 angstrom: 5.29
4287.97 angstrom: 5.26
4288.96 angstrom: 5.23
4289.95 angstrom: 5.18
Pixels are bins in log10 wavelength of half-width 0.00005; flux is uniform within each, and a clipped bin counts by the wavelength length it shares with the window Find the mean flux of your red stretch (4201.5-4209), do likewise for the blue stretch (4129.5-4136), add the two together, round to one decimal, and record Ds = 10.6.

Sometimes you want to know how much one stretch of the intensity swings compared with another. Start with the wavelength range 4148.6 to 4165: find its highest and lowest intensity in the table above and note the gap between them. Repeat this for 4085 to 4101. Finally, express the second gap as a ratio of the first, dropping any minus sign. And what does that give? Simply 2.0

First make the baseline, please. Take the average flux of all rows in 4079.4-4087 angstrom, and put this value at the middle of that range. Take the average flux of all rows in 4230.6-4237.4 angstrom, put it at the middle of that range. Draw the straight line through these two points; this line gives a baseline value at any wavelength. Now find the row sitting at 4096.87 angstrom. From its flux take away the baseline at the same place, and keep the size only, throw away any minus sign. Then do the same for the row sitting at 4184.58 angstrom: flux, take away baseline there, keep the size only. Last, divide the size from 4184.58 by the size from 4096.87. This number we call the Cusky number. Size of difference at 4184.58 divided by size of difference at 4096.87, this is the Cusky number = 0.1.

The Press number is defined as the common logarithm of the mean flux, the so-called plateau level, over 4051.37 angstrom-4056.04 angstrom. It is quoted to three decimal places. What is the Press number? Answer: 0.716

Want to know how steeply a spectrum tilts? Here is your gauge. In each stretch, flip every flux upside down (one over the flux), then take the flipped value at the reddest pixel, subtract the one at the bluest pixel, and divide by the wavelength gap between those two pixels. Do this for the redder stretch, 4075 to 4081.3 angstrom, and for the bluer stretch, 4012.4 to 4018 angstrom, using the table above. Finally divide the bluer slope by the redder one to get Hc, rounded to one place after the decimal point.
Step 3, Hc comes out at 4.3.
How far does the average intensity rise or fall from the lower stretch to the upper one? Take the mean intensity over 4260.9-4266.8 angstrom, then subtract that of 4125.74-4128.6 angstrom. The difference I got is 1.0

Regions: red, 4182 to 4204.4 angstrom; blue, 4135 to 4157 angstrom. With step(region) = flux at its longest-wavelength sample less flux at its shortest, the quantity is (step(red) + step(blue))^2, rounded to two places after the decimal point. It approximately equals 0.32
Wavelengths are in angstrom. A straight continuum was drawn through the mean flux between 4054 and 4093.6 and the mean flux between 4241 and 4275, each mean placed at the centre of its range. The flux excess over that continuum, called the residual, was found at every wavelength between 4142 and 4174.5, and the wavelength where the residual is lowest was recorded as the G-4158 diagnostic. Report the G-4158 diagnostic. 4173.99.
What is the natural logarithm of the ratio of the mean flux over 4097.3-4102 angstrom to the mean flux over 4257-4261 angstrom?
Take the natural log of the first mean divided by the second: -0.41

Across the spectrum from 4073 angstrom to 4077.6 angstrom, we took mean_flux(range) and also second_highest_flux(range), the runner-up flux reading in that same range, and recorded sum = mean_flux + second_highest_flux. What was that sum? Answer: 9.73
